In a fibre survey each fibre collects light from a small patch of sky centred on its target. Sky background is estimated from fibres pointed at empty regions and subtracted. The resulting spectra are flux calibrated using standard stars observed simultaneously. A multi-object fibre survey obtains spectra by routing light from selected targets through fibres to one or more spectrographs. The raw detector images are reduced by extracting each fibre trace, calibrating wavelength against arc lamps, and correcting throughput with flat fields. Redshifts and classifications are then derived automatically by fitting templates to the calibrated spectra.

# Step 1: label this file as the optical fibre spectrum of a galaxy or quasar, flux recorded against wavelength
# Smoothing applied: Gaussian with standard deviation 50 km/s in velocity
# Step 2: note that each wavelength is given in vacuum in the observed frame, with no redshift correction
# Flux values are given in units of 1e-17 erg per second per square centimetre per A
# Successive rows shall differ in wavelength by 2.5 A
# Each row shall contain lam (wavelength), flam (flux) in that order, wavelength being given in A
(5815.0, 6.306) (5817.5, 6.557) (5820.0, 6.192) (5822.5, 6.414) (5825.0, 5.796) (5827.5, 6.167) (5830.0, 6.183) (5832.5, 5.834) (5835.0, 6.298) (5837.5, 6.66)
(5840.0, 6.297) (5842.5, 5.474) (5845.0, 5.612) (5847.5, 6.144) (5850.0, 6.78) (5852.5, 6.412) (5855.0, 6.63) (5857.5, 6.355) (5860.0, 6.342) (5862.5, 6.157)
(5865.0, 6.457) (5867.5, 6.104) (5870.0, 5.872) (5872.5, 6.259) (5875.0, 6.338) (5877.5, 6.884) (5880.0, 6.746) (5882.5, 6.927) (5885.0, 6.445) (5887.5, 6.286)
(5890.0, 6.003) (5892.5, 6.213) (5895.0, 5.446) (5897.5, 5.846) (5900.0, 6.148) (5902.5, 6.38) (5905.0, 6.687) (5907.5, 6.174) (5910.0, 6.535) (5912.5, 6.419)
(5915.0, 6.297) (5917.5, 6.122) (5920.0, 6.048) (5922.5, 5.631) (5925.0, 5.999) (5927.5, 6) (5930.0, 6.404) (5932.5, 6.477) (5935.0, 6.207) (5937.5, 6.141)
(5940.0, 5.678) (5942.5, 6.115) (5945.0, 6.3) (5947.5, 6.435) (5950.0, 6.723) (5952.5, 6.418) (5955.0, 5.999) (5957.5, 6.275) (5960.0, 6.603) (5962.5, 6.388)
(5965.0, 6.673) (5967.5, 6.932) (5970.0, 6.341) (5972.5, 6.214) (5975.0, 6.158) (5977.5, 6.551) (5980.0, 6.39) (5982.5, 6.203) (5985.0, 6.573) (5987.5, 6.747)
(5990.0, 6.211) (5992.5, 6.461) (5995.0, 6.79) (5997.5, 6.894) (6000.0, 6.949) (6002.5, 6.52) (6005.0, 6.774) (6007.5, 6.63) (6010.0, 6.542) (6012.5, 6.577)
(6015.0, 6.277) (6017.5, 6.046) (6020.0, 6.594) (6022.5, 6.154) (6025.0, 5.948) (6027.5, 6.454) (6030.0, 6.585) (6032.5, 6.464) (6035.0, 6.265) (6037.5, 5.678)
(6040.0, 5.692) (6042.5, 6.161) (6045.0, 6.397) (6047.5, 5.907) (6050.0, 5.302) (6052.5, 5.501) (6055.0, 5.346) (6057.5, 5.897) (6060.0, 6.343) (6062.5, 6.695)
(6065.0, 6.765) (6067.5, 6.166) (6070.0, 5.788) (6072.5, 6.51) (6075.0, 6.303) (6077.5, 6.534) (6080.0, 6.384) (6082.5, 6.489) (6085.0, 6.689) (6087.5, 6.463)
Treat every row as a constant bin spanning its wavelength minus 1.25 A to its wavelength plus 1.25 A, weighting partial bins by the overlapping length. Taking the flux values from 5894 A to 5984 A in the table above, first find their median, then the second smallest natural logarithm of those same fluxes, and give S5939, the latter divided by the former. 0.275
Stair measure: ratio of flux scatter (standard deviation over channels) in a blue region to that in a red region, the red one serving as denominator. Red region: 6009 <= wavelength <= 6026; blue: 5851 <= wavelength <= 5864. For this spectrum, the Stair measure 0.6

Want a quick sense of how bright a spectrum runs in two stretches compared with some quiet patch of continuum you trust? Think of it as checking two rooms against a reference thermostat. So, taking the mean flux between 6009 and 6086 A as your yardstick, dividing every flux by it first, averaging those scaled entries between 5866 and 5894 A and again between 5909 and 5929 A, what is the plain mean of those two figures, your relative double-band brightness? 1.01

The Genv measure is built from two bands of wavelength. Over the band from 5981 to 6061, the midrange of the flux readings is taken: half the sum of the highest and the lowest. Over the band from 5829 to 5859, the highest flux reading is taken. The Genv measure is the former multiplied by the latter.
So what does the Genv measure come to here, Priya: 41.5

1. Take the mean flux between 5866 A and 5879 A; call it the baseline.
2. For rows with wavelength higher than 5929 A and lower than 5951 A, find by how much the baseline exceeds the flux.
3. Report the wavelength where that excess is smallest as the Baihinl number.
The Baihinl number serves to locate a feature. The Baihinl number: 5950.0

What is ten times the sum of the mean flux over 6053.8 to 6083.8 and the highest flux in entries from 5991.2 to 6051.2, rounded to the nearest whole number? 132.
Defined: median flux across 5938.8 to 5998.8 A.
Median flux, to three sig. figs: 6.40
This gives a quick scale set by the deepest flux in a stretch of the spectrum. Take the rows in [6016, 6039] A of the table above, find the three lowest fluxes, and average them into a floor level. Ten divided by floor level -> 1.70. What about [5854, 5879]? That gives 1.65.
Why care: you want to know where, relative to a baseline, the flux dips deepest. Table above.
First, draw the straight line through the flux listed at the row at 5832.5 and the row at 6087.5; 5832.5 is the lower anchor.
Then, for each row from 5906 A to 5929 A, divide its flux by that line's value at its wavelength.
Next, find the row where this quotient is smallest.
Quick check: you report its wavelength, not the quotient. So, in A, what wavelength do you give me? 5922.5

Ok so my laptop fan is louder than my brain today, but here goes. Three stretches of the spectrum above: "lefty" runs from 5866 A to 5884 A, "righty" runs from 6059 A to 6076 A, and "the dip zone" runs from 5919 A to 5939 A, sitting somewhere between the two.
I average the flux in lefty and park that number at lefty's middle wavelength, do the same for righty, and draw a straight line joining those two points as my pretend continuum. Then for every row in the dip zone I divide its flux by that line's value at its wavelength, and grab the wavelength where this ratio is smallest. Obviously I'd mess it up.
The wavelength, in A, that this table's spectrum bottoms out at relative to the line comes 5922.5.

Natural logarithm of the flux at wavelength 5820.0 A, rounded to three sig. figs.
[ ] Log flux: 1.82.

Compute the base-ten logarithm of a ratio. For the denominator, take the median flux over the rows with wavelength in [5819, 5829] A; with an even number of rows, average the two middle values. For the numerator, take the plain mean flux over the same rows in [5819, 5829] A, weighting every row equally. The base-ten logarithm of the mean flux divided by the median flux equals -0.0026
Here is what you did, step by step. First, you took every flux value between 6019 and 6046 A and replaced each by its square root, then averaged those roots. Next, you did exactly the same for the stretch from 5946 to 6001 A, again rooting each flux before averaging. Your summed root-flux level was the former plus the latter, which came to 5.04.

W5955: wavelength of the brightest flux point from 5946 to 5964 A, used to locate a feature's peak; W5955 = 5950.0 A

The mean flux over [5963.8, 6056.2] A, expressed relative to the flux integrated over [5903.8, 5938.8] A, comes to 0.029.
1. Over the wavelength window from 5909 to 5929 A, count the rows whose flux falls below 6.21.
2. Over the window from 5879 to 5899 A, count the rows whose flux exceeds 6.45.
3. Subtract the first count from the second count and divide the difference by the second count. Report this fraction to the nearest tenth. -1.5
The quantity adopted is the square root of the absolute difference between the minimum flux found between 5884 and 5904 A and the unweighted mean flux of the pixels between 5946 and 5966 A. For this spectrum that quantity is 1.0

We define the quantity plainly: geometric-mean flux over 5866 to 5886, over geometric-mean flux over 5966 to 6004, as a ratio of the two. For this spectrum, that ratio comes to 0.99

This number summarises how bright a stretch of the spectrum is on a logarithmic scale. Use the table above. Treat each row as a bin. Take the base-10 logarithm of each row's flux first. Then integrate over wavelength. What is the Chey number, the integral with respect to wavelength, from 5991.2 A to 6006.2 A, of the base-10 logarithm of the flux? 12.4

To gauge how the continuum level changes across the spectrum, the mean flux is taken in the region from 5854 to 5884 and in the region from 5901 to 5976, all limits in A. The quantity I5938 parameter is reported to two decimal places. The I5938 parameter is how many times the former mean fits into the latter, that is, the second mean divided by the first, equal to 0.98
